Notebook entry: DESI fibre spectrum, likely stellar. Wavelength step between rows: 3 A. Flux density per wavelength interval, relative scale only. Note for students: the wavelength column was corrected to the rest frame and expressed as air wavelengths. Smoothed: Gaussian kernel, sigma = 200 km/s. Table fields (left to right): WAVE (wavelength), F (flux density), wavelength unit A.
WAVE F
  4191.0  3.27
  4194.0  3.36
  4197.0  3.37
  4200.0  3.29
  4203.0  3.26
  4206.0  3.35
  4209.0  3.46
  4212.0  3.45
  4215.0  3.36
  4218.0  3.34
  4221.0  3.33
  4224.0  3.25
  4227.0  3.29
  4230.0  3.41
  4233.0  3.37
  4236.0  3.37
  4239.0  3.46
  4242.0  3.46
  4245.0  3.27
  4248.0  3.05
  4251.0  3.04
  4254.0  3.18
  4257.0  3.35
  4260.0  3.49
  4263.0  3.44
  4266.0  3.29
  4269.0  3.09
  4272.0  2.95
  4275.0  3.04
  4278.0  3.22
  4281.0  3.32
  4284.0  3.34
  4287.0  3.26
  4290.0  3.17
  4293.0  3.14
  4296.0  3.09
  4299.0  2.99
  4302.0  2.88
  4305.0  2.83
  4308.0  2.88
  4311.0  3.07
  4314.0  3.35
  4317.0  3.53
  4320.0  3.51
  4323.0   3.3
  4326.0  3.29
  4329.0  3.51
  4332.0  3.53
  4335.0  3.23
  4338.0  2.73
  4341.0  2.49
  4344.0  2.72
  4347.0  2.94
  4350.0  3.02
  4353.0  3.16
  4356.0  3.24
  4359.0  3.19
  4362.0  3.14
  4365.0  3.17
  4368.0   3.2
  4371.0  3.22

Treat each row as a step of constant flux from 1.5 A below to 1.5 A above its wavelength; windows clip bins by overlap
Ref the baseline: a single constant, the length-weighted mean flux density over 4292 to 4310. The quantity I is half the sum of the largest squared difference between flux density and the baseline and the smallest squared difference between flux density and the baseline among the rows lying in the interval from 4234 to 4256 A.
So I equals 0.12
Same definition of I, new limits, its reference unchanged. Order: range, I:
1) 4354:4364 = 0.05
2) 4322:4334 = 0.21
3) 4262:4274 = 0.11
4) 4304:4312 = 0.01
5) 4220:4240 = 0.16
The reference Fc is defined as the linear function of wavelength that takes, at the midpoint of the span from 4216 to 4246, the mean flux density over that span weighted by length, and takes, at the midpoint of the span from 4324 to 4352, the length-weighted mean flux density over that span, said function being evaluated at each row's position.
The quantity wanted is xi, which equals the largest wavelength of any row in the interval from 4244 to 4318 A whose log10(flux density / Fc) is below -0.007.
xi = 4311.0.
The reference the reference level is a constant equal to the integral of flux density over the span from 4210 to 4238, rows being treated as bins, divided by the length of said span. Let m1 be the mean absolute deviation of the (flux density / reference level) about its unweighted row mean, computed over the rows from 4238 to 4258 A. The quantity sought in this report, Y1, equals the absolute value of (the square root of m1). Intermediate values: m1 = 0.043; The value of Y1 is 0.21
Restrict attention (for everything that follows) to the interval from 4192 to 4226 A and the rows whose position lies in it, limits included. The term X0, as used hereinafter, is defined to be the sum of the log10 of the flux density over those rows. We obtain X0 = 5.8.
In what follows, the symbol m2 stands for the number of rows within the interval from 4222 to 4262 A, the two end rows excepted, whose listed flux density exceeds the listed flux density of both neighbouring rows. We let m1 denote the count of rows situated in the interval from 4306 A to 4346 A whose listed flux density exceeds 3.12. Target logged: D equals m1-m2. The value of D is 7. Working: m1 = 8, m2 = 1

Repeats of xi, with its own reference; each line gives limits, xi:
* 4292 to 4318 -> 4311.0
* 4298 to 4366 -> 4347.0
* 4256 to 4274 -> 4272.0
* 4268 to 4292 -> 4275.0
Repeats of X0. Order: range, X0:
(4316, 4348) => 5.5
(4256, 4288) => 5.6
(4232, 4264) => 5.7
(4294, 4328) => 5.5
